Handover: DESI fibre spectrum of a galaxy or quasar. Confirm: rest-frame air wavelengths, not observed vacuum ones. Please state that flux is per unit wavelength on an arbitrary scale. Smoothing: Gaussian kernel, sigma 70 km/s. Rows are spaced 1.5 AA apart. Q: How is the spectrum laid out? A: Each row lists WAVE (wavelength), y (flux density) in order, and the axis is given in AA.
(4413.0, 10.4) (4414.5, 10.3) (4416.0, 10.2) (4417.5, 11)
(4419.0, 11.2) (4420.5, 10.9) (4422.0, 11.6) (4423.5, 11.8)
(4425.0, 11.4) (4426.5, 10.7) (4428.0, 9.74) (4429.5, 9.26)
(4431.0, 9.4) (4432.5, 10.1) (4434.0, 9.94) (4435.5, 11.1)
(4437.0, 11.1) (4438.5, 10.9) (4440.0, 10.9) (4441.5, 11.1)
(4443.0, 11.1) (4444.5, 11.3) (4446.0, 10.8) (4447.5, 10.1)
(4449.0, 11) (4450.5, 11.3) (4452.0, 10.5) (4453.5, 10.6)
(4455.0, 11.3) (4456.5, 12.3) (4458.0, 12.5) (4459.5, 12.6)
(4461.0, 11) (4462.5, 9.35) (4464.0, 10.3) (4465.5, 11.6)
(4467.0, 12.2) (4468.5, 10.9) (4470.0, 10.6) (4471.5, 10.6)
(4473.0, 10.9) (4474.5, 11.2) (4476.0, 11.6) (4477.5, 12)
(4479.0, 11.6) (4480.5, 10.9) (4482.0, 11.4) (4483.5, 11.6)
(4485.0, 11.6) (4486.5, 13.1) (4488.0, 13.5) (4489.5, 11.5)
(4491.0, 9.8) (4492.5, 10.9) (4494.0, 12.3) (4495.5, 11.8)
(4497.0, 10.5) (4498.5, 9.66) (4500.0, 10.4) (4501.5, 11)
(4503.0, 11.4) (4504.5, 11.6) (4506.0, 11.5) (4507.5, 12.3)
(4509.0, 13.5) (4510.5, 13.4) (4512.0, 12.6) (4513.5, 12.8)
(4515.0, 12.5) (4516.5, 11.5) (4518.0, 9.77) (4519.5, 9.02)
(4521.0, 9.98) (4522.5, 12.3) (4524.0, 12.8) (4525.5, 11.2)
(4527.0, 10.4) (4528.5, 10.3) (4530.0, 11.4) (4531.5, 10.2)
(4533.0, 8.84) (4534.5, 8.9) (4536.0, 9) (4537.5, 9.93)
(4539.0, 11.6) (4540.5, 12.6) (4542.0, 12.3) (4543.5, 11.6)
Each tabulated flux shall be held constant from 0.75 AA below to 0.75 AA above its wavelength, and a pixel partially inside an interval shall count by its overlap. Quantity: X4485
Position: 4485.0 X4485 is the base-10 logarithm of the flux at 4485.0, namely 1.06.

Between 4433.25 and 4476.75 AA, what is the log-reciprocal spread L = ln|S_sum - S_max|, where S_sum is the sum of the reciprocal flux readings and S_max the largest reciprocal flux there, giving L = 0.9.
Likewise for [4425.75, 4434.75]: -0.7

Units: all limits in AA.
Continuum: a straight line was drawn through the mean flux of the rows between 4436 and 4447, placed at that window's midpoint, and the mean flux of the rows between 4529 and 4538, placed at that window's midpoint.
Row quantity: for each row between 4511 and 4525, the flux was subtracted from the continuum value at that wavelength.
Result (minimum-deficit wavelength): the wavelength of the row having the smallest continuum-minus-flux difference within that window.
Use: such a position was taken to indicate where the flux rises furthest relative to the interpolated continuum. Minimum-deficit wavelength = 4524.0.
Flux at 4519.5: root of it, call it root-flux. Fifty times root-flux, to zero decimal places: 150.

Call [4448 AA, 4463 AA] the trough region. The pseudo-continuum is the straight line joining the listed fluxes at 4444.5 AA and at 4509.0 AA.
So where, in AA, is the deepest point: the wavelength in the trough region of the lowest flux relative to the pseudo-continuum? 4462.5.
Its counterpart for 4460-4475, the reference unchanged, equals 4462.5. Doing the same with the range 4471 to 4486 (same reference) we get 4471.5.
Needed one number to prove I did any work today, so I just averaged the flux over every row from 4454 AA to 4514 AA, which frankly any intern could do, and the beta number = 11.5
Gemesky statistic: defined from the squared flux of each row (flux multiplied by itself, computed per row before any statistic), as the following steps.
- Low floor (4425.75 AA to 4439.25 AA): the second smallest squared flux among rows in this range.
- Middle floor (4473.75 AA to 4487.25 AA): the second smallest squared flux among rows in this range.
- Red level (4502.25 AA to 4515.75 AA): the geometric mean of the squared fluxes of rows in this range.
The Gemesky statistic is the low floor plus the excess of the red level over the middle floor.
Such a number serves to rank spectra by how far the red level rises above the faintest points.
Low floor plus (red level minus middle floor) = 116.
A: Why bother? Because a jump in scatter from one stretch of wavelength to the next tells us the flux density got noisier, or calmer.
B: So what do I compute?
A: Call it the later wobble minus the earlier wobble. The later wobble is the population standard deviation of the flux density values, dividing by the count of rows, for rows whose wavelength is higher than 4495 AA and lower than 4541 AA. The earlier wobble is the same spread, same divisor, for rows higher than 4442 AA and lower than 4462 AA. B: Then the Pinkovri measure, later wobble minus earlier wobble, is 0.60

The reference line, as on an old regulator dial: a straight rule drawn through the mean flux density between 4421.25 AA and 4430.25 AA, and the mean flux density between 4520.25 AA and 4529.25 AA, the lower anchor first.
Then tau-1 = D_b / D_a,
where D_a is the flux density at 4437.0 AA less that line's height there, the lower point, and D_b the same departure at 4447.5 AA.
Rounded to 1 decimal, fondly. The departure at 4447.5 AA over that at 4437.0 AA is -2.4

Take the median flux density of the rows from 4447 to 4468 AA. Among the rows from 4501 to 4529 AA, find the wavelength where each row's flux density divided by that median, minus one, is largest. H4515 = 4509.0 AA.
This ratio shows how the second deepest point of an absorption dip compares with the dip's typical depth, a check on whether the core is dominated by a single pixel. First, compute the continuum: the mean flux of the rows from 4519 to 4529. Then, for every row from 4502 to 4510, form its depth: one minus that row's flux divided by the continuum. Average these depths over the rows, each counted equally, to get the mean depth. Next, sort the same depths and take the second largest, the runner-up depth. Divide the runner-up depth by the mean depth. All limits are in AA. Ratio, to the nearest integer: 1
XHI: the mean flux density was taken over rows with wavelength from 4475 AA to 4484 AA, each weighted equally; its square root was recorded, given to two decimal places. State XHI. 3.39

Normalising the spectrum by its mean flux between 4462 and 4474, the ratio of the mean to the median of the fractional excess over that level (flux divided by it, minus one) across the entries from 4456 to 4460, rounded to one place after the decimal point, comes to 1.0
